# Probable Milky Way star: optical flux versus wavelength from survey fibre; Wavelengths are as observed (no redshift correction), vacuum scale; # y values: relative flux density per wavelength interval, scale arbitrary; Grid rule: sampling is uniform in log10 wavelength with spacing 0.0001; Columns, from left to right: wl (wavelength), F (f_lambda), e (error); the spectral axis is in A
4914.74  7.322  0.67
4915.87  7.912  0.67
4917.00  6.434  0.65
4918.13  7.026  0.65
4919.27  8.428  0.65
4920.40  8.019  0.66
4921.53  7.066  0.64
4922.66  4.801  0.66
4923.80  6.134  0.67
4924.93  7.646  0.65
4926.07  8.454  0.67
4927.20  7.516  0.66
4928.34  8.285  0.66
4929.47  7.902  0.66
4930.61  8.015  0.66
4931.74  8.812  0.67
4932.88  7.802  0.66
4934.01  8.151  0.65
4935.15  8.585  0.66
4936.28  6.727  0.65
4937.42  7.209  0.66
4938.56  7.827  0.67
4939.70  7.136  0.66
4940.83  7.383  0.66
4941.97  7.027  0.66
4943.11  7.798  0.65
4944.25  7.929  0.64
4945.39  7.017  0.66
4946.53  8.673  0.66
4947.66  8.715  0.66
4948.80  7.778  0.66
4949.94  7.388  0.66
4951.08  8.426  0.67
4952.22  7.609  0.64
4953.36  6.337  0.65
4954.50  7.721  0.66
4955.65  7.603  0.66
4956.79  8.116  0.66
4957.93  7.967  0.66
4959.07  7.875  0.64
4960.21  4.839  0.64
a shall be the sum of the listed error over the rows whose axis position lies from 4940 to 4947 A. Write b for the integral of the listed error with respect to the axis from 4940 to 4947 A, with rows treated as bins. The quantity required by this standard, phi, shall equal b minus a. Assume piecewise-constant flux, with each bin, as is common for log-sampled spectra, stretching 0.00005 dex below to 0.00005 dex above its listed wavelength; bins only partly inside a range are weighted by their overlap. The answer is 0.7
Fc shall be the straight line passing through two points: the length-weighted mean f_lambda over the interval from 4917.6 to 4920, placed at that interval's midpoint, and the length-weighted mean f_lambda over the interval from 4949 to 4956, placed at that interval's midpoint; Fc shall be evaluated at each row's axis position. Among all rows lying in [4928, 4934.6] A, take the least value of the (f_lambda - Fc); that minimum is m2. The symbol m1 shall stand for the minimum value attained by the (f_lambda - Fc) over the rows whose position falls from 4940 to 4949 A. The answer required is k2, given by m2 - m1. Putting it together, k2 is 0.7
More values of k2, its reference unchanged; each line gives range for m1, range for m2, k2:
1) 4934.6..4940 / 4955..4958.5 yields 1.0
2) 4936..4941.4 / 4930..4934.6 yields 1.1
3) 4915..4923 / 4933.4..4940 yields 2.0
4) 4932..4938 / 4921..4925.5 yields -2.0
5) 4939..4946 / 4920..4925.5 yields -2.4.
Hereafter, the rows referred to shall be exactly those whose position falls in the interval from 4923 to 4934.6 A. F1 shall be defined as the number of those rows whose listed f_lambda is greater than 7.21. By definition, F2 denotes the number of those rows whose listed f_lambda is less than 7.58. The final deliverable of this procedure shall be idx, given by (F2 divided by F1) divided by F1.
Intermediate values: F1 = 9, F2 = 2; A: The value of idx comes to 0.02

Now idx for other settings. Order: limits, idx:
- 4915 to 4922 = 0.33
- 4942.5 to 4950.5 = 0.06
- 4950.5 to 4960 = 0.02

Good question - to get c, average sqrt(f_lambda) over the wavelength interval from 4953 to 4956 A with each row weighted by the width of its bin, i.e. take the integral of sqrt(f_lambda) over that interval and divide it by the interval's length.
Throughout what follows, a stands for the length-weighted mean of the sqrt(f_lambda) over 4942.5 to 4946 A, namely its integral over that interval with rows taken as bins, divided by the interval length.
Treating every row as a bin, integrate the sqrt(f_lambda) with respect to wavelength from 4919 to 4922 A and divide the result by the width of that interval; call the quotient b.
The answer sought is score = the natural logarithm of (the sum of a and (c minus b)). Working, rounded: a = 2.75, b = 2.80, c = 2.68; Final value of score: 0.97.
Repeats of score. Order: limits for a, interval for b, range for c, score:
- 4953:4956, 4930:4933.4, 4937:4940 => 0.93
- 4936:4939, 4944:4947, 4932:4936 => 1.01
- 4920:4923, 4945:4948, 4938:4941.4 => 0.90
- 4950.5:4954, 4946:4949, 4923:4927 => 0.92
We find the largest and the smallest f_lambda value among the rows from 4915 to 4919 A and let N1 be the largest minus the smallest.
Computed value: 1.48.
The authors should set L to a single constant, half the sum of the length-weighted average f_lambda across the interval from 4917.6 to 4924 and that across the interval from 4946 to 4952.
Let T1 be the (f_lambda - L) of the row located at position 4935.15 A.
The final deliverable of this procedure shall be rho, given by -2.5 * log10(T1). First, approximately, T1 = 1.0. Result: 0.0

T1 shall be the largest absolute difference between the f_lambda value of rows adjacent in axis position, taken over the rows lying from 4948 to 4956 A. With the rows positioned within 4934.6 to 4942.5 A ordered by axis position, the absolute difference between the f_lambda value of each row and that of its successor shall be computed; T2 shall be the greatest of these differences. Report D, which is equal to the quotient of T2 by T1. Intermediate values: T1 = 1.4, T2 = 1.86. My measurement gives 1.3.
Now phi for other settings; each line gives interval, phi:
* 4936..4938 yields 0.0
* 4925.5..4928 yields 0.3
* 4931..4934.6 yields 0.4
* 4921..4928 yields 0.7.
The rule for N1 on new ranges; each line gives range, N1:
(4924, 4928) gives 0.94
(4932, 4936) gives 0.78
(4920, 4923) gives 3.22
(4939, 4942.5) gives 0.36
